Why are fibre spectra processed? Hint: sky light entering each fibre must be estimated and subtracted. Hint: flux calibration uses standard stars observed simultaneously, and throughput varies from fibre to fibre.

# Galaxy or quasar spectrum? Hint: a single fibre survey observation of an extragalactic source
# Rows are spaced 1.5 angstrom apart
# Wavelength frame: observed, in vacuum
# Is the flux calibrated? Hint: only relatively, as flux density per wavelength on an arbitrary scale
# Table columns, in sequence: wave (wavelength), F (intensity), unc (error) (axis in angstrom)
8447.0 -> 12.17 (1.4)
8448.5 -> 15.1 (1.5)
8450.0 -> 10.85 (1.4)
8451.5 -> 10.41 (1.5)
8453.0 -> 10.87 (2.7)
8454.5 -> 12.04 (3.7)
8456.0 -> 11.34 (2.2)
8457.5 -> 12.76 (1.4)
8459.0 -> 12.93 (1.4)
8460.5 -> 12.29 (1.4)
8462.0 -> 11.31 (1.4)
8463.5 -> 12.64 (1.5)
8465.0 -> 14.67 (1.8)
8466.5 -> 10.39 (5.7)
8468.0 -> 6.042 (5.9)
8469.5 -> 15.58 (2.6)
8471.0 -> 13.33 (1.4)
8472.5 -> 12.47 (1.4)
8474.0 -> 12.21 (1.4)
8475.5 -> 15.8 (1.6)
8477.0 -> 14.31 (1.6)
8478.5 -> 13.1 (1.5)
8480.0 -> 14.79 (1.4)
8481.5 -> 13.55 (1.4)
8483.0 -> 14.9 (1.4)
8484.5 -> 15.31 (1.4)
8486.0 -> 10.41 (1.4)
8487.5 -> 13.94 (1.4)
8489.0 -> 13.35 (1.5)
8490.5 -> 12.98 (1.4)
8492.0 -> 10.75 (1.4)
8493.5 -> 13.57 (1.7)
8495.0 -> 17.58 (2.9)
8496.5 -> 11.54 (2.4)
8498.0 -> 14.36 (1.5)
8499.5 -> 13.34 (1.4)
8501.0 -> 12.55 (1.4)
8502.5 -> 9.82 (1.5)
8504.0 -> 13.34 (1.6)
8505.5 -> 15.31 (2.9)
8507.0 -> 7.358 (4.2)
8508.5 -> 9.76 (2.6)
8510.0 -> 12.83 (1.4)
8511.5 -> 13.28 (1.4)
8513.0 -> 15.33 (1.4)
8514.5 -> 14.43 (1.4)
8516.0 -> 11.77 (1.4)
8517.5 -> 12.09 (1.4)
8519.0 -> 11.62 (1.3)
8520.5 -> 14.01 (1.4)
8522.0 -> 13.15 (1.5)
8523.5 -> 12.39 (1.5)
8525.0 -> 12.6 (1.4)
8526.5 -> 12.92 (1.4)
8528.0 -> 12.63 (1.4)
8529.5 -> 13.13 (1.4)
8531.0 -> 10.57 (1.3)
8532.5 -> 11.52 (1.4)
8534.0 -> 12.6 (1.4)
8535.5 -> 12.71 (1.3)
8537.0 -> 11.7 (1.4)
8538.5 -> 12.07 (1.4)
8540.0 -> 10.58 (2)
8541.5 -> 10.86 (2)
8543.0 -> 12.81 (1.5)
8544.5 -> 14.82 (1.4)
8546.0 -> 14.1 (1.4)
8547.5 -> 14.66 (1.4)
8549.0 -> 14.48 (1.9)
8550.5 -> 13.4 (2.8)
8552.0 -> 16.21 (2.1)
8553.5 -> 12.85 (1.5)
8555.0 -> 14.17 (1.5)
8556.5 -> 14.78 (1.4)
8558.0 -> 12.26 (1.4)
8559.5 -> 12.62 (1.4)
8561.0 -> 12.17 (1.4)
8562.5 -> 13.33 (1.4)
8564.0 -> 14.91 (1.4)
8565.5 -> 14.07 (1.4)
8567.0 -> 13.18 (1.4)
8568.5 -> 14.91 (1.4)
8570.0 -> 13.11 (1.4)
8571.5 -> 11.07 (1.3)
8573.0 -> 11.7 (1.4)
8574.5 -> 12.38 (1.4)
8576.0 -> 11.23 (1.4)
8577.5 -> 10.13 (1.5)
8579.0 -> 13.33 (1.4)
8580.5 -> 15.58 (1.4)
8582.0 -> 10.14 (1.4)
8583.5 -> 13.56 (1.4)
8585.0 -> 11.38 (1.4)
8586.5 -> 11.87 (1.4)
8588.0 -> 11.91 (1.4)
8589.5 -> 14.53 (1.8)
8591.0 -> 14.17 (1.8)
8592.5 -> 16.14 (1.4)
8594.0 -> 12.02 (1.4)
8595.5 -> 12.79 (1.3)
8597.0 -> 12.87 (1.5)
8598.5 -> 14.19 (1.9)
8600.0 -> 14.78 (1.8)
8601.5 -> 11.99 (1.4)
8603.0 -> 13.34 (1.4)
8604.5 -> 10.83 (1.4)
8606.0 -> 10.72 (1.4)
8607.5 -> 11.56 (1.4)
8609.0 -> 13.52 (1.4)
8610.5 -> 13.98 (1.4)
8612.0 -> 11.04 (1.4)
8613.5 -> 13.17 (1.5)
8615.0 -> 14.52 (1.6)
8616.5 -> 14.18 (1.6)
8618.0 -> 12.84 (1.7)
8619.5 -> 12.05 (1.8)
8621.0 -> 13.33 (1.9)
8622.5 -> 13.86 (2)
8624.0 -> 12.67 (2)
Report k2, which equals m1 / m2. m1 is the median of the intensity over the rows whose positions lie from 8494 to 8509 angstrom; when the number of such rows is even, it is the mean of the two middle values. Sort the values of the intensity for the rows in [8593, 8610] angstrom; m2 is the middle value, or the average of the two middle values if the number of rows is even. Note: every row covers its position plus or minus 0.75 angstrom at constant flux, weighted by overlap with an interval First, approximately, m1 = 12.9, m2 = 12.8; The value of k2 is 1.01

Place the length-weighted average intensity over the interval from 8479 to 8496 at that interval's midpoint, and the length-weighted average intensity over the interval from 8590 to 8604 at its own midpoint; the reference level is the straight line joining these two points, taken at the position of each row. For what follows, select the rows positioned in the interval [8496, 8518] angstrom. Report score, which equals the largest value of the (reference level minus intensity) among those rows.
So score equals 6.3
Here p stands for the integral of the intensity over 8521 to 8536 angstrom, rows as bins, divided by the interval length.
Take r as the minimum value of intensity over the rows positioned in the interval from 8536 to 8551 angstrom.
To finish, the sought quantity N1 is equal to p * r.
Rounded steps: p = 12.4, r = 10.58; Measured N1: 132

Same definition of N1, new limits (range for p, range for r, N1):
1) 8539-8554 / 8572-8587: 136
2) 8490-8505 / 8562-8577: 144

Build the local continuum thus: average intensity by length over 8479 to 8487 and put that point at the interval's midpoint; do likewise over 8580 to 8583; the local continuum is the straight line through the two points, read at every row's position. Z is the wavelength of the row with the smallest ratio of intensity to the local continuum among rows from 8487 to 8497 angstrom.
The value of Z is 8492.0 angstrom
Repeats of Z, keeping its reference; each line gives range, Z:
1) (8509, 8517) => 8516.0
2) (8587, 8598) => 8588.0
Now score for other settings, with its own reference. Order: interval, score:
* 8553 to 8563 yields 1.4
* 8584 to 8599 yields 2.2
